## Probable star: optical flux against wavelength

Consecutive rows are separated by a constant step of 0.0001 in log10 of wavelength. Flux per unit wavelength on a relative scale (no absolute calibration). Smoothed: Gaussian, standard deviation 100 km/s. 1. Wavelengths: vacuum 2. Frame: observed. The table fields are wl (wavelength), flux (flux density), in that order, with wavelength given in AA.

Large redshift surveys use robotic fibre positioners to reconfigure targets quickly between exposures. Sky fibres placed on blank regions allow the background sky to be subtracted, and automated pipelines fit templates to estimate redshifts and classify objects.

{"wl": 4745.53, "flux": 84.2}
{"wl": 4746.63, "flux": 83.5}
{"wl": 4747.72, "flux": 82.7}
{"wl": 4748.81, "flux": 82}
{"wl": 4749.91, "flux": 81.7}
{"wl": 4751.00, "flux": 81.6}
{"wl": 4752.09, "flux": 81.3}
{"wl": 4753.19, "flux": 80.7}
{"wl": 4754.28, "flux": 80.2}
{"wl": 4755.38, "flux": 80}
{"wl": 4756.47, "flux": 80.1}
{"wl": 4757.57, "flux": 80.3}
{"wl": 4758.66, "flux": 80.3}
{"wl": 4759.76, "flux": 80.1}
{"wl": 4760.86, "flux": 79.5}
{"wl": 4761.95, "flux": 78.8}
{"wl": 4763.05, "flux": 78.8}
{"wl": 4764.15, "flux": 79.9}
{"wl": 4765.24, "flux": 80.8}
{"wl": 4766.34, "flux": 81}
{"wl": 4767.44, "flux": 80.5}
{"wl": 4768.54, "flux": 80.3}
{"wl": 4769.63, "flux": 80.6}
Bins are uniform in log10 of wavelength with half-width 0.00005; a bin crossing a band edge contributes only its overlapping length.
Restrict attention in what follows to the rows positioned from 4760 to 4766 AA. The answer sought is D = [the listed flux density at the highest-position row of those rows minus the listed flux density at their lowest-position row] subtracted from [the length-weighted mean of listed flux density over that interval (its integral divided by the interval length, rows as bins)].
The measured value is 78.3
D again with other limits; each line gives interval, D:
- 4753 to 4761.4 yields 81.3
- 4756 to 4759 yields 80.1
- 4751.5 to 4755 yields 81.8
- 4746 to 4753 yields 84.2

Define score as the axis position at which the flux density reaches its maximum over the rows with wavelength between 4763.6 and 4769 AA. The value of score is 4766.34 AA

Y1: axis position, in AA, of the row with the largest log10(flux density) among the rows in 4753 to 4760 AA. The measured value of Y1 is 4753.19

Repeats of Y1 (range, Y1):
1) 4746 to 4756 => 4746.63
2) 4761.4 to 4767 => 4766.34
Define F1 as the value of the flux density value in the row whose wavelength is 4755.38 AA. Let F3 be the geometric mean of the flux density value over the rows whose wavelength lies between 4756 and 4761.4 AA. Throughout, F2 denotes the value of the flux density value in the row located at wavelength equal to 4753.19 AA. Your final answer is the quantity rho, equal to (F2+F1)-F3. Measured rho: 80.6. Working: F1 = 80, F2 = 80.7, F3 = 80.06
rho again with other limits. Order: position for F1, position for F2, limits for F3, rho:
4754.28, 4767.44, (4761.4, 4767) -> 80.8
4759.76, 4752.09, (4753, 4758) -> 81.1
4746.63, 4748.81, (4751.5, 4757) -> 85.0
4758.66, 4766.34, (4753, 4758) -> 81.0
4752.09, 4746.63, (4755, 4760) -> 84.6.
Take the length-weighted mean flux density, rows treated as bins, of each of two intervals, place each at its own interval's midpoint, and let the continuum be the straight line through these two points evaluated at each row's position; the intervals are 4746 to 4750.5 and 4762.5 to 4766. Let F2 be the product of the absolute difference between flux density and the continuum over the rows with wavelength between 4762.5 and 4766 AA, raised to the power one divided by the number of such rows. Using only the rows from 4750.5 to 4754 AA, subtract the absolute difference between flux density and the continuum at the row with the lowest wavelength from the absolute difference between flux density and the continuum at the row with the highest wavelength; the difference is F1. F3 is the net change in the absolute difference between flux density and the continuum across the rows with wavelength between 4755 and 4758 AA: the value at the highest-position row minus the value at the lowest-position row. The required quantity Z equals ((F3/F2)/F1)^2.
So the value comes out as 22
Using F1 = 0.6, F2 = 0.2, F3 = -0.6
